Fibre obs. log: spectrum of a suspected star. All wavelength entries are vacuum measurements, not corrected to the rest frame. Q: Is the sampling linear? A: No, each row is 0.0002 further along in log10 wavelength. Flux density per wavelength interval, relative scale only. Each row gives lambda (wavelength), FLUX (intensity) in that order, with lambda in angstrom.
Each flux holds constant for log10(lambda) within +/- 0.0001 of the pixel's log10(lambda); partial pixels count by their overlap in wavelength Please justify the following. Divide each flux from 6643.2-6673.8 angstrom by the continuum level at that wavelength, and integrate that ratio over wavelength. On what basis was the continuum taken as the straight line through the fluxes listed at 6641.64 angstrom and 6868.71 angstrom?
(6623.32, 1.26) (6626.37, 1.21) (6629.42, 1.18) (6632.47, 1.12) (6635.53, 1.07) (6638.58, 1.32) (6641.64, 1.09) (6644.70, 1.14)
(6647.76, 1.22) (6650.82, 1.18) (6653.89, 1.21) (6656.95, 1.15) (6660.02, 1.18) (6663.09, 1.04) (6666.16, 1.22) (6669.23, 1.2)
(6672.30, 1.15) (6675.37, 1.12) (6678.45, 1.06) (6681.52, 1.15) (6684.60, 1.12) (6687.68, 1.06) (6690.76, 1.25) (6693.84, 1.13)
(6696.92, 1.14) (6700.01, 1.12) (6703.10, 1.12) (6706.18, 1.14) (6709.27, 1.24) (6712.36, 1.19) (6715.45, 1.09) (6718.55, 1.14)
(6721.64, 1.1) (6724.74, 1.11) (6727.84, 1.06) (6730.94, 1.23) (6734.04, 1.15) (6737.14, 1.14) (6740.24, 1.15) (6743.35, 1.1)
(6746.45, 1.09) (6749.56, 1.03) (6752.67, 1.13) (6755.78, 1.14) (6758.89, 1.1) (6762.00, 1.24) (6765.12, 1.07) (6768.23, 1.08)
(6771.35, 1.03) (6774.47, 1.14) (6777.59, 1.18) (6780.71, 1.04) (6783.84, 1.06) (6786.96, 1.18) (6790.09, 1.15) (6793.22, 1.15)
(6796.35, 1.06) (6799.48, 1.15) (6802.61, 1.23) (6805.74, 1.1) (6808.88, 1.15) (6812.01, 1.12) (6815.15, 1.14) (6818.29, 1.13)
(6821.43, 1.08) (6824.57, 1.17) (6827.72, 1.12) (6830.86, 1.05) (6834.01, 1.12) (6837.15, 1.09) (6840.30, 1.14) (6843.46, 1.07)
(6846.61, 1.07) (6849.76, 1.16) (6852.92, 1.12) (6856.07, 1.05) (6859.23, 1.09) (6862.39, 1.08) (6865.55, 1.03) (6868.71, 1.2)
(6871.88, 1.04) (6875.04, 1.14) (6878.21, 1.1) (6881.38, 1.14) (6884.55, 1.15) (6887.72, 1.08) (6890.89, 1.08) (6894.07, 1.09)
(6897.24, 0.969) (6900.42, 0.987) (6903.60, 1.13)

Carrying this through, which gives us 33 angstrom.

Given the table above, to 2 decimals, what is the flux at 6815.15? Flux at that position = 1.14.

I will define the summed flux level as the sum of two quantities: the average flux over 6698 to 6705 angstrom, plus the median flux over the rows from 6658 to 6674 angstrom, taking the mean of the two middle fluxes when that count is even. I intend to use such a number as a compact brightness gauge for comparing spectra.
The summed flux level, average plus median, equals 2.30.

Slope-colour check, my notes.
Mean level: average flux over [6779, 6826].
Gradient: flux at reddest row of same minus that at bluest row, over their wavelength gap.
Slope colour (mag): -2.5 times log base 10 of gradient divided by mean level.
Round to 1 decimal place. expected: 6.5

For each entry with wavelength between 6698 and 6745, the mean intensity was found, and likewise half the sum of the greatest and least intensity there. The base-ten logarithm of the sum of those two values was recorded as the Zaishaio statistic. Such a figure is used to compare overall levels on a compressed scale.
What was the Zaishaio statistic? 0.360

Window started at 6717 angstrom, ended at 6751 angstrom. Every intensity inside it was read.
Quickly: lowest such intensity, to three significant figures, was 1.03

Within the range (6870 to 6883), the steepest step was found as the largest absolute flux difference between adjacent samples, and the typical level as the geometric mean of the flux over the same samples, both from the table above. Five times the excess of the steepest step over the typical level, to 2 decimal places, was -5.02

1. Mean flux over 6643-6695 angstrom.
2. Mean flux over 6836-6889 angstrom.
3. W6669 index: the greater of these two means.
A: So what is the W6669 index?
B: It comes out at 1.15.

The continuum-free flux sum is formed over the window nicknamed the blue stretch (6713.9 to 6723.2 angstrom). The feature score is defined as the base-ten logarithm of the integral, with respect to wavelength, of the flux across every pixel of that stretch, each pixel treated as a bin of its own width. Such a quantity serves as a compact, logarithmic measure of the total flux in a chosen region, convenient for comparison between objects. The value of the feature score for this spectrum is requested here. 1.01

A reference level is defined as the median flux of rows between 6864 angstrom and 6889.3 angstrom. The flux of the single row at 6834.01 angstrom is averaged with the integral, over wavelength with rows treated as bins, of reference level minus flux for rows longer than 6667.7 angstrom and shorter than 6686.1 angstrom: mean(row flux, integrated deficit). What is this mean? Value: 0.4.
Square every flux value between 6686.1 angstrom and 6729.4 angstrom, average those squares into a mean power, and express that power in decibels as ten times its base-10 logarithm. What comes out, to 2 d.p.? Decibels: 1.11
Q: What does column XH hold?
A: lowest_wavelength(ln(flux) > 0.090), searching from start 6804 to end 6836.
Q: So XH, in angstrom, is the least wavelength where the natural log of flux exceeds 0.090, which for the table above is 6805.74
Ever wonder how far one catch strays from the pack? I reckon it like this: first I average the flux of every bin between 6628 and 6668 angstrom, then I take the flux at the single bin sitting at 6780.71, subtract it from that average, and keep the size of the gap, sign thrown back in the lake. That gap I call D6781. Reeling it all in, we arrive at 0.12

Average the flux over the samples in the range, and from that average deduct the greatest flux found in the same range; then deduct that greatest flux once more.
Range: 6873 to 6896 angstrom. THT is -1.19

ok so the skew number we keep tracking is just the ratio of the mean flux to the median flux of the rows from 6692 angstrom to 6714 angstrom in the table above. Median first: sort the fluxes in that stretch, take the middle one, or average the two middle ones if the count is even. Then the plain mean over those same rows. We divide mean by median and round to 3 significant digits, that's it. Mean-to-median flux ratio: 1.01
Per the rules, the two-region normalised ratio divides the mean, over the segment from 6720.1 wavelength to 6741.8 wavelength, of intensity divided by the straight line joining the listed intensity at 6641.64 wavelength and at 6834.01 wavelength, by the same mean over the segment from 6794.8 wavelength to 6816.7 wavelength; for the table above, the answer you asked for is 1.01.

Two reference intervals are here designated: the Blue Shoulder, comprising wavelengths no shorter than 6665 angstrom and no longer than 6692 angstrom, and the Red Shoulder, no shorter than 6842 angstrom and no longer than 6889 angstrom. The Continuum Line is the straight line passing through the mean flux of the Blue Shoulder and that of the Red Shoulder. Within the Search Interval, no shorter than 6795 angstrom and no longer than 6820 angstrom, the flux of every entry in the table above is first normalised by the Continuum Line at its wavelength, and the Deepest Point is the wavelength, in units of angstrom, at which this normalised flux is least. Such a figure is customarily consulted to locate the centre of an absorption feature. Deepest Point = 6796.35 angstrom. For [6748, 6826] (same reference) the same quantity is 6749.56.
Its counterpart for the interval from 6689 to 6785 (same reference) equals 6749.56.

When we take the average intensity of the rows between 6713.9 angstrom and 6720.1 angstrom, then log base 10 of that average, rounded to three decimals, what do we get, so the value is 0.047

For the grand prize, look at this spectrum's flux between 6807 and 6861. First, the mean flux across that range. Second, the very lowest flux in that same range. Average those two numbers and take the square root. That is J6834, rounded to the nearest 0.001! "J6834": 1.039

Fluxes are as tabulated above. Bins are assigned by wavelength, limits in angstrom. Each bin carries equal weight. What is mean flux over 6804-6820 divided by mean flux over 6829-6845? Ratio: 1.03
